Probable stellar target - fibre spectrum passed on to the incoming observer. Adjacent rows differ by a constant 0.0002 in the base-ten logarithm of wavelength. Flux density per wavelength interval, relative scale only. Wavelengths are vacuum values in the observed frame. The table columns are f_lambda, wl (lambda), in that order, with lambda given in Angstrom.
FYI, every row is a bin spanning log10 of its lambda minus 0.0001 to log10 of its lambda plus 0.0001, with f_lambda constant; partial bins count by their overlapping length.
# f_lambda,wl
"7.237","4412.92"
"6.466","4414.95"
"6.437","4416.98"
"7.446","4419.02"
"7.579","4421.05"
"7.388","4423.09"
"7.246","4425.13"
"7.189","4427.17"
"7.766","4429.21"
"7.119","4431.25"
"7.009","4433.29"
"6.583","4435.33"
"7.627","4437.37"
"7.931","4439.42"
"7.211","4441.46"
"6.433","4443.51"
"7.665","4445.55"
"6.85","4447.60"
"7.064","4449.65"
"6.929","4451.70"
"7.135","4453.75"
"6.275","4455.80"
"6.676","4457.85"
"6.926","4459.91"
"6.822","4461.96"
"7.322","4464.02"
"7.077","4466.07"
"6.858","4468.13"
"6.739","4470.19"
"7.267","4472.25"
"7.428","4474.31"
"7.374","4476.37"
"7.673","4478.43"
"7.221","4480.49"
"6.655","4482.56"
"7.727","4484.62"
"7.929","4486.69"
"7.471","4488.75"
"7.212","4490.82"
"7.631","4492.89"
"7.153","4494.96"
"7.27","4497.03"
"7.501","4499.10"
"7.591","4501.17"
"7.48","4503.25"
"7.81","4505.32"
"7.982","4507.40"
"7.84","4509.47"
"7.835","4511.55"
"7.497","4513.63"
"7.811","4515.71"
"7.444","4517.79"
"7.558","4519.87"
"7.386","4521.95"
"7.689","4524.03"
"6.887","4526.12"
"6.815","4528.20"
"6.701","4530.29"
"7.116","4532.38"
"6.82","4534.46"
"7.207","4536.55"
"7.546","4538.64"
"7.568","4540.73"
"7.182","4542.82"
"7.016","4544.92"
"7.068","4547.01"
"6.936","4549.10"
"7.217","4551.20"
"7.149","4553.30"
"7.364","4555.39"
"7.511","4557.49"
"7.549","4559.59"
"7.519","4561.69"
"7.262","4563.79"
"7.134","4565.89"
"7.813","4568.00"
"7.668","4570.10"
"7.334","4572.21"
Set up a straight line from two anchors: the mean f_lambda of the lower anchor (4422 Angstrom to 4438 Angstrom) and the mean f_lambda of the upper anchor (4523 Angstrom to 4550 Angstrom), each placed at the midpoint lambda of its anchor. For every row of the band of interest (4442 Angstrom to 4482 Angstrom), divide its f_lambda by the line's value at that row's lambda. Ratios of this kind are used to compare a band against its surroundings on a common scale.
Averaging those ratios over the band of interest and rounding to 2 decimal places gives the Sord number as 0.98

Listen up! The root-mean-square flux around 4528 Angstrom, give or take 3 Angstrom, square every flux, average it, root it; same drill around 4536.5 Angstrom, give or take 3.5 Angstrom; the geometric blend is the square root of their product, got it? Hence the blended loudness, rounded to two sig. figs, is 7.0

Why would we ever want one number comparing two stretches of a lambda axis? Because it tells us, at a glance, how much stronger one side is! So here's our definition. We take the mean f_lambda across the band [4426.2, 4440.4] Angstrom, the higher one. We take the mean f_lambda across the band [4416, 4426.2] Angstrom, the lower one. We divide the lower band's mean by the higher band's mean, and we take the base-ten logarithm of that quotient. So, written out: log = -0.006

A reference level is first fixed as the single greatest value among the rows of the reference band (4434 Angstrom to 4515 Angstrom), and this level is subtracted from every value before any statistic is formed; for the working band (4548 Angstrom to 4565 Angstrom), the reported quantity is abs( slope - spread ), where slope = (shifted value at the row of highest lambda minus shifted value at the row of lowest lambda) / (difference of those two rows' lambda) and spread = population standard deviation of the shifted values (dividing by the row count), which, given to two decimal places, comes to 0.18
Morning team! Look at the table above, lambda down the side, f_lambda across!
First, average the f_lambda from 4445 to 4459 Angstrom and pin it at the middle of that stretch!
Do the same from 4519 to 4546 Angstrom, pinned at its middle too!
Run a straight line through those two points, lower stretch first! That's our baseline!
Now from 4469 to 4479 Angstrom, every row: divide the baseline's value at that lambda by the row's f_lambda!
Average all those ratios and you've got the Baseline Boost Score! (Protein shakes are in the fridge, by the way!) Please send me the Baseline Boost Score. 0.963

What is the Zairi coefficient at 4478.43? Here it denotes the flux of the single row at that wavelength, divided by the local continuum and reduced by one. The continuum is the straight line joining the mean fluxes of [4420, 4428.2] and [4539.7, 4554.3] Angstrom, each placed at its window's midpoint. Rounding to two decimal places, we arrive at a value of 0.06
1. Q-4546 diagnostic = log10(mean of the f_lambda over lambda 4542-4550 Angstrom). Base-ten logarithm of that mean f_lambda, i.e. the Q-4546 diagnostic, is 0.848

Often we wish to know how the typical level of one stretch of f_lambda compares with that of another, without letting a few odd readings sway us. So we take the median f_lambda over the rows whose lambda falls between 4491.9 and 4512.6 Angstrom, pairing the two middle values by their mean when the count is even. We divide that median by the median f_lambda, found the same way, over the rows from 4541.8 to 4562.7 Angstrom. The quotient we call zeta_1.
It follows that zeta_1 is 1.06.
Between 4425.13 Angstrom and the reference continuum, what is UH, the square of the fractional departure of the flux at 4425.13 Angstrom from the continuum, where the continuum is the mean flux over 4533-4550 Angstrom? 0.0001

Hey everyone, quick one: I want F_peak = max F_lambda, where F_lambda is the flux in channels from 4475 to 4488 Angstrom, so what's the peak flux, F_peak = 7.929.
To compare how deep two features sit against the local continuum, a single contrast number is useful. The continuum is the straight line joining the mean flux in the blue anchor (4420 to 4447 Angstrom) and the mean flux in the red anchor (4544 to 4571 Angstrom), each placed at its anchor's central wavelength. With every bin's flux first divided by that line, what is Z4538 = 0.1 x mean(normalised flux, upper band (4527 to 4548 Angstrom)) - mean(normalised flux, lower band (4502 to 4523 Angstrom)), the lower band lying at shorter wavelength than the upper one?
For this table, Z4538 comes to -0.951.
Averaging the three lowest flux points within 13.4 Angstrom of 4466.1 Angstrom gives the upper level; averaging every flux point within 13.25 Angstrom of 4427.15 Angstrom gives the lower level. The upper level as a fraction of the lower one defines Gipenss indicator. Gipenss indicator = 0.910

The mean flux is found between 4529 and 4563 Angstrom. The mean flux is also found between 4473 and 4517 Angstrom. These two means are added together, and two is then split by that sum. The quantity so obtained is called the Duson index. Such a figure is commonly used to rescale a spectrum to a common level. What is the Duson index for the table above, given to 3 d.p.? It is 0.136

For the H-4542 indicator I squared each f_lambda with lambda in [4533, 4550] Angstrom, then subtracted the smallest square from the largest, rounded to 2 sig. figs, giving 11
